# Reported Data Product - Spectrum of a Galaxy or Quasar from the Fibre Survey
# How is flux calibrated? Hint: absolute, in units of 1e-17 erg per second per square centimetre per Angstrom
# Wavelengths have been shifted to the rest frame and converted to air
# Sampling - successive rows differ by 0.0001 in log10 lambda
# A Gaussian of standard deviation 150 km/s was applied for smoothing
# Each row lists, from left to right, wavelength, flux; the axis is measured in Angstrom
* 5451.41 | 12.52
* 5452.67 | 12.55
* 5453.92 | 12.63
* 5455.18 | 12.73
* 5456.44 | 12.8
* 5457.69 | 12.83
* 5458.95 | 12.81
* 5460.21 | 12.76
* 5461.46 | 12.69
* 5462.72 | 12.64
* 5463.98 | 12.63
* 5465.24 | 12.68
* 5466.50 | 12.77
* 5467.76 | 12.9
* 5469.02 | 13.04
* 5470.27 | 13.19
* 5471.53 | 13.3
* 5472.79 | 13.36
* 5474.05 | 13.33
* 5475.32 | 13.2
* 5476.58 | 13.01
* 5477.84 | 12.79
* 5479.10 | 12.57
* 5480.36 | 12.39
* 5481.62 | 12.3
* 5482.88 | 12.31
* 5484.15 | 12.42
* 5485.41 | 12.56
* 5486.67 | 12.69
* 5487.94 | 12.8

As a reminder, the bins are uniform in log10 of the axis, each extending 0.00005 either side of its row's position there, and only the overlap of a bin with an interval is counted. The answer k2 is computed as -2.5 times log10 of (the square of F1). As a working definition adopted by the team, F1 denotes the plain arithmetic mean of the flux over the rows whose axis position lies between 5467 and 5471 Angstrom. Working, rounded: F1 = 13.0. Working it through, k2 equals -5.58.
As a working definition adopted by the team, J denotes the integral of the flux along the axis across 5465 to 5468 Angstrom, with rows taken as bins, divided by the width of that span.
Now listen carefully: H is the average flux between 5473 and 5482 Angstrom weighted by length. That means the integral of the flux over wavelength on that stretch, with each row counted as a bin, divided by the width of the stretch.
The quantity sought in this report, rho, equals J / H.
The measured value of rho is 0.99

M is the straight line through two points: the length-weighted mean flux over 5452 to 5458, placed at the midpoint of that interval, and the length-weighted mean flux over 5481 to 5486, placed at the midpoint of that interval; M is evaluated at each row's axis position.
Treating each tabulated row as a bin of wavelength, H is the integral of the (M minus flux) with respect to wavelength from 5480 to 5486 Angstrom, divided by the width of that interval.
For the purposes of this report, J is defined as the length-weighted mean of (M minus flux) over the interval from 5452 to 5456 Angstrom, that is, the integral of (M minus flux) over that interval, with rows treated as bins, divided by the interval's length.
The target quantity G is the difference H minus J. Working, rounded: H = 0.00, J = 0.1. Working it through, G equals -0.1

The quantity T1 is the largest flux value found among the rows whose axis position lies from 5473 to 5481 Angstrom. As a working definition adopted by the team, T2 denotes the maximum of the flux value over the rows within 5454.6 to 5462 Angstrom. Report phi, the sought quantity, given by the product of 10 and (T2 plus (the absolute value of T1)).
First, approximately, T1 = 13.33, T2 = 12.83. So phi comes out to 262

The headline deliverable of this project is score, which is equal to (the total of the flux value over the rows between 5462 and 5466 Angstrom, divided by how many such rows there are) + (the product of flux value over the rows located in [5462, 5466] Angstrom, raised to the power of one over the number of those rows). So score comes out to 25.3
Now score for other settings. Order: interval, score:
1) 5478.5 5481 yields 25.0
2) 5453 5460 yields 25.5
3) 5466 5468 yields 25.7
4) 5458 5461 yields 25.6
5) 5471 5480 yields 26.2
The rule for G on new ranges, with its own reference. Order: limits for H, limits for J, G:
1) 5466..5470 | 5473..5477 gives 0.3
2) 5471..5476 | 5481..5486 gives -0.8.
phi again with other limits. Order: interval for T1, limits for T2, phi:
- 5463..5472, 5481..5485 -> 257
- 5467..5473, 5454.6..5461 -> 262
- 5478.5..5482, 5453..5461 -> 254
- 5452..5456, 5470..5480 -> 261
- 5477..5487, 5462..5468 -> 257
